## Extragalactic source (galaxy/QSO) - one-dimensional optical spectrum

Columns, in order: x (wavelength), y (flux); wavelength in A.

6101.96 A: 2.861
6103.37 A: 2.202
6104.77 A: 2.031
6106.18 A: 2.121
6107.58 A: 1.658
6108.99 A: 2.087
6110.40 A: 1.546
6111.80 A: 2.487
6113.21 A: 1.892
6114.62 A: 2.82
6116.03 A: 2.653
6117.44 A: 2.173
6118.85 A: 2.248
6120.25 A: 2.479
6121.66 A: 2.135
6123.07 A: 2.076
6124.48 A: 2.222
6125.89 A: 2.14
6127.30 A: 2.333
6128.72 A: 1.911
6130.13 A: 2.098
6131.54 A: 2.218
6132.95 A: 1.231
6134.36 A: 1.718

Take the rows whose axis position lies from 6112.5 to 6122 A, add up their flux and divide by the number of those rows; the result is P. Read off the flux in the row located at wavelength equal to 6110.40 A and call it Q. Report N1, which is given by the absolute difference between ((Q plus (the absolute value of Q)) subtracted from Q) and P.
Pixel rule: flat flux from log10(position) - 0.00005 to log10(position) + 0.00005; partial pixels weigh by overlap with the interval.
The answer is 3.9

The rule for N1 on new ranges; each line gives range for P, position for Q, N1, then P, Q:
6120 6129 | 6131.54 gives 4.4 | 2.19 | 2.218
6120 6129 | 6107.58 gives 3.8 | 2.19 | 1.658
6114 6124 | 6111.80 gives 4.9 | 2.37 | 2.487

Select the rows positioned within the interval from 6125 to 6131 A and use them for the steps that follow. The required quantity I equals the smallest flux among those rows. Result 1.911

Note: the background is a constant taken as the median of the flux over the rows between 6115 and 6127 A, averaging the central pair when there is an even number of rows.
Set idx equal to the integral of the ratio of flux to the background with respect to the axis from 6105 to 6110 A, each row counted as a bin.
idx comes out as 4.4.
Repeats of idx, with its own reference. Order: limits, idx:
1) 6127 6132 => 4.8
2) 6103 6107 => 3.8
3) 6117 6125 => 8.1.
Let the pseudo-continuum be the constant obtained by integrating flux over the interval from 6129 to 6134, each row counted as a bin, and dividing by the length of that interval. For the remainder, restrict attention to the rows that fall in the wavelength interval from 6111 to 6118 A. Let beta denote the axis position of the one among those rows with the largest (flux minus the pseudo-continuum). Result 6114.62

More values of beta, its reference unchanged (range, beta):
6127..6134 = 6127.30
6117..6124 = 6120.25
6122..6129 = 6127.30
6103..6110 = 6103.37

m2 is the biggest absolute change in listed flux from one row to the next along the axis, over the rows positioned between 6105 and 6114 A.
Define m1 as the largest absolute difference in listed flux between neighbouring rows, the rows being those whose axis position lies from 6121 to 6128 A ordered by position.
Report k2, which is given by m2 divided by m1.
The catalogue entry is 4.9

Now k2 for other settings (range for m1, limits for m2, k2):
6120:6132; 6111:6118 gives 2.2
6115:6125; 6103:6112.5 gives 2.0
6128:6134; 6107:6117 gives 1.0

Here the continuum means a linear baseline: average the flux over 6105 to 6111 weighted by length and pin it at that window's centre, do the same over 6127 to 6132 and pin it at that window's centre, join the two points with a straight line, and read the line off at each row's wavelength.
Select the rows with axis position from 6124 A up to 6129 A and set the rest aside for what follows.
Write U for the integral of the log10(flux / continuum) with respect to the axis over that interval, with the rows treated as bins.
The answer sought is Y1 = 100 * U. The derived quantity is 8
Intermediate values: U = 0.082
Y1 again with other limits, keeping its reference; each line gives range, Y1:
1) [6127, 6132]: 0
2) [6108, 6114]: 8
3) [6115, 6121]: 50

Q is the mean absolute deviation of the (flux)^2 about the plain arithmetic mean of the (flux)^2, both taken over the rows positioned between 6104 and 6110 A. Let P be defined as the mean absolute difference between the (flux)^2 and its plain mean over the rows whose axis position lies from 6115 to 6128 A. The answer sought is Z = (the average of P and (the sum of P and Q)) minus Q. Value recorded 0.4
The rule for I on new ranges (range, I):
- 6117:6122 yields 2.135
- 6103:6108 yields 1.658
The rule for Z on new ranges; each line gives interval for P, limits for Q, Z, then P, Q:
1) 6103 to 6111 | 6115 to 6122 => 0.4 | 0.8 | 0.87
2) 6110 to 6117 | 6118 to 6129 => 1.7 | 2.0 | 0.56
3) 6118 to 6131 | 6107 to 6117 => -0.4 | 0.5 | 1.86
